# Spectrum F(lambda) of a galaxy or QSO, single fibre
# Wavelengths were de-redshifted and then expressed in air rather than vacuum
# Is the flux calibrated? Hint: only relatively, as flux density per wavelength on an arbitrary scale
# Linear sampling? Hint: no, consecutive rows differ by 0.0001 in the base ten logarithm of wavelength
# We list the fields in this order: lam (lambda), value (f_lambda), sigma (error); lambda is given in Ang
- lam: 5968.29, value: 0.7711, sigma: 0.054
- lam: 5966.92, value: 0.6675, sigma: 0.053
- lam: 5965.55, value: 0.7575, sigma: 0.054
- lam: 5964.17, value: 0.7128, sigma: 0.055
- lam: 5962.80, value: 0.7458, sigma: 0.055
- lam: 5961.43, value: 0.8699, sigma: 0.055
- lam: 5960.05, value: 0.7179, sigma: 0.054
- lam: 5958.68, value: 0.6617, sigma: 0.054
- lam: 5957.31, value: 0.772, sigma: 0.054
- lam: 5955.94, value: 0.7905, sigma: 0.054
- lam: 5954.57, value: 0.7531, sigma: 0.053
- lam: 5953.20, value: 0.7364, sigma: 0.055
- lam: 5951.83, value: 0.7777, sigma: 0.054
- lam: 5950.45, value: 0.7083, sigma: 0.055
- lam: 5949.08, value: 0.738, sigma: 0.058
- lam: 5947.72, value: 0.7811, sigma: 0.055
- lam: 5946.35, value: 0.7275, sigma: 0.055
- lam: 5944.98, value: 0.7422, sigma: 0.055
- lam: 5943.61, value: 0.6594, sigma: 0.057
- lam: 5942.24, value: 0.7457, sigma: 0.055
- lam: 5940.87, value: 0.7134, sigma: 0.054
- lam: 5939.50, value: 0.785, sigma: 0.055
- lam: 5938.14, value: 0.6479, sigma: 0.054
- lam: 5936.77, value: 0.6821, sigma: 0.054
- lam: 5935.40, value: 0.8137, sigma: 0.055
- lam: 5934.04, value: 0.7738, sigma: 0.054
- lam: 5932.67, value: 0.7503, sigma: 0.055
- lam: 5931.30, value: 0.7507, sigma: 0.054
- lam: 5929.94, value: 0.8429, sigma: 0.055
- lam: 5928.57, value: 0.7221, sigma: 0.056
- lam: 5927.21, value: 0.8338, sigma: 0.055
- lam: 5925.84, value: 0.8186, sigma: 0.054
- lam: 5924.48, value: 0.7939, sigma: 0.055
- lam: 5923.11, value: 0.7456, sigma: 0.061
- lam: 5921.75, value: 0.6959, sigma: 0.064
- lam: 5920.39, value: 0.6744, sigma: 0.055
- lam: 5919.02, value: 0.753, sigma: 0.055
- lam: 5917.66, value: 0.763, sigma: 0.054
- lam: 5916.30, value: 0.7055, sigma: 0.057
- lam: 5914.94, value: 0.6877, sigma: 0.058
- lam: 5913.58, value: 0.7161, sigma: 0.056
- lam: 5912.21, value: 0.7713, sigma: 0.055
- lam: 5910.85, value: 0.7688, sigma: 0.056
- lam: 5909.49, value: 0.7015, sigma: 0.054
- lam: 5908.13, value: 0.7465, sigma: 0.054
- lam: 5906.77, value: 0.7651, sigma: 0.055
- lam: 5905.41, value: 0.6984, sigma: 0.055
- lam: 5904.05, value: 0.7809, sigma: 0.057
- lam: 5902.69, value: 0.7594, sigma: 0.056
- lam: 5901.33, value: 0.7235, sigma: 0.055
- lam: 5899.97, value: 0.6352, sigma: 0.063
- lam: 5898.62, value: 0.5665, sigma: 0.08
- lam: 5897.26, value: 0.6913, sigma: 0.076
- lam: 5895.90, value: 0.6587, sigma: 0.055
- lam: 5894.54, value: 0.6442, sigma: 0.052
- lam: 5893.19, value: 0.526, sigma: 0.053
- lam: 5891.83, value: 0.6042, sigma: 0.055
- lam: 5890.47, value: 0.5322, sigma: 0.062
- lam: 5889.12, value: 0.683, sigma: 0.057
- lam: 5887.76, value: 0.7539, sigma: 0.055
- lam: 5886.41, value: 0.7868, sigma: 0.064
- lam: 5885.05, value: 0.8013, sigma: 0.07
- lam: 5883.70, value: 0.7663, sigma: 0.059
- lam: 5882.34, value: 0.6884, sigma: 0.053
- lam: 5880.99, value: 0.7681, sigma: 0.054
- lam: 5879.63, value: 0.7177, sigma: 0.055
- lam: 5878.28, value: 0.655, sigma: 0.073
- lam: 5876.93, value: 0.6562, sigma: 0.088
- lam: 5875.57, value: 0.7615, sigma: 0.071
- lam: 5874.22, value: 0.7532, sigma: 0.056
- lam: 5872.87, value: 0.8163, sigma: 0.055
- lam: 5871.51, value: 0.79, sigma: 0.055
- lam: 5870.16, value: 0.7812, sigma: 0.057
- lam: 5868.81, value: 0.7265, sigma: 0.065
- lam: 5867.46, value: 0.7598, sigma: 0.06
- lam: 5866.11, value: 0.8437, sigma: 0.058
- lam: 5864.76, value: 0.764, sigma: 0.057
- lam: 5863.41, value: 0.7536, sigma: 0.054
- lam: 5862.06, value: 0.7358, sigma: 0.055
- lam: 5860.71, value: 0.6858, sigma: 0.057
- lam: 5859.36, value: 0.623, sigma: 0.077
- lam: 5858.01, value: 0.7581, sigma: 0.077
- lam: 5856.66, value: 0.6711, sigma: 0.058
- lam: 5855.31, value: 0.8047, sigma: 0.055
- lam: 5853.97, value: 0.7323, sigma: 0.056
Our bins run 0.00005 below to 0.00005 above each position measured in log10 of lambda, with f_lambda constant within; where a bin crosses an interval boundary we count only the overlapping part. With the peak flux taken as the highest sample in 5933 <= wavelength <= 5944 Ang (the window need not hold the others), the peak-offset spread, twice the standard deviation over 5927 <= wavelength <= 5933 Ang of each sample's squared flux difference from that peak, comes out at 0.006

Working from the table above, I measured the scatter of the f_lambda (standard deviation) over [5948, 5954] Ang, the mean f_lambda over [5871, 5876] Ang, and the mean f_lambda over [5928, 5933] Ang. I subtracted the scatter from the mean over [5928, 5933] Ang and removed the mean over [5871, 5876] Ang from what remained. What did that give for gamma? -0.04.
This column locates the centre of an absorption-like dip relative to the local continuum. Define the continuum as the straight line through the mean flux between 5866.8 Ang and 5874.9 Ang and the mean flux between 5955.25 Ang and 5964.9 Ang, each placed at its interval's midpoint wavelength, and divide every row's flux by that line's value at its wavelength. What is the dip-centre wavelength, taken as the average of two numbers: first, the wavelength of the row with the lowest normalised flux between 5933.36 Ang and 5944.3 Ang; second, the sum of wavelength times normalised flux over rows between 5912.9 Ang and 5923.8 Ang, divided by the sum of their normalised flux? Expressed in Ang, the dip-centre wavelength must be 5928.3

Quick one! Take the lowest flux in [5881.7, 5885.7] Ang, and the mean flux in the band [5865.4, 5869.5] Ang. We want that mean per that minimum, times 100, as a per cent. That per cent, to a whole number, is 113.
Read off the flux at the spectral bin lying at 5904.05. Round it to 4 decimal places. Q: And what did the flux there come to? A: 0.7809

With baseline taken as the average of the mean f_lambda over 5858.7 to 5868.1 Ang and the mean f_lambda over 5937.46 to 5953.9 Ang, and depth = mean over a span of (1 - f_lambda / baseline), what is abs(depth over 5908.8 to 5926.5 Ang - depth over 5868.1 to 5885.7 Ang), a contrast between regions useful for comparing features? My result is 0.01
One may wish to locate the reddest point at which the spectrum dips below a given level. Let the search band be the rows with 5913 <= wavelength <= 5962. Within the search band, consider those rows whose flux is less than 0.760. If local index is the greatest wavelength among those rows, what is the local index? 5960.05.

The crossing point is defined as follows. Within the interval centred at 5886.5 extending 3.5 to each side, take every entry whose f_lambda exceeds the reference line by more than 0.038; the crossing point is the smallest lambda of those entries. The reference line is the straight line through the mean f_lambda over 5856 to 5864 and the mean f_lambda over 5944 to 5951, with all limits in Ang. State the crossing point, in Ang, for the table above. 5883.70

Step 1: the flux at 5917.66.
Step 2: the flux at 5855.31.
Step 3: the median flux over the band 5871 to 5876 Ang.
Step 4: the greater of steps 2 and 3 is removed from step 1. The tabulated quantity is -0.042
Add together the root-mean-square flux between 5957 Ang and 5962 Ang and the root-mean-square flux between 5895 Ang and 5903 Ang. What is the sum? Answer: 1.43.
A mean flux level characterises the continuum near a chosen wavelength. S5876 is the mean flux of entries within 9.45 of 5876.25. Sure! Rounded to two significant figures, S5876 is 0.75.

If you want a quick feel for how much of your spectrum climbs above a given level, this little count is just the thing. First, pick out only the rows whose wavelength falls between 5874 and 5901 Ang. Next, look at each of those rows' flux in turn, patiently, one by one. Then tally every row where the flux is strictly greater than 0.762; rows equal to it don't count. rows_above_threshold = 4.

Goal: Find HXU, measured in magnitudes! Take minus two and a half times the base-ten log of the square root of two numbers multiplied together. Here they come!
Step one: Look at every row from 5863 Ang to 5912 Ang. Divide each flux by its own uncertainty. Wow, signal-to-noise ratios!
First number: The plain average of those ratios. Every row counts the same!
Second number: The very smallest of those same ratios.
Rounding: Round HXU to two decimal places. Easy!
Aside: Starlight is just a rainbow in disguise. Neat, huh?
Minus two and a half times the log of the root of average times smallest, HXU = -2.42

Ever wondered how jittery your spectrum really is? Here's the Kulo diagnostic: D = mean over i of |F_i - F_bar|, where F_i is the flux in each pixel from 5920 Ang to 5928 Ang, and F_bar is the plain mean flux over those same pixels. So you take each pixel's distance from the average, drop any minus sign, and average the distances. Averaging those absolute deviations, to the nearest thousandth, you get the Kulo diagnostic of 0.055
